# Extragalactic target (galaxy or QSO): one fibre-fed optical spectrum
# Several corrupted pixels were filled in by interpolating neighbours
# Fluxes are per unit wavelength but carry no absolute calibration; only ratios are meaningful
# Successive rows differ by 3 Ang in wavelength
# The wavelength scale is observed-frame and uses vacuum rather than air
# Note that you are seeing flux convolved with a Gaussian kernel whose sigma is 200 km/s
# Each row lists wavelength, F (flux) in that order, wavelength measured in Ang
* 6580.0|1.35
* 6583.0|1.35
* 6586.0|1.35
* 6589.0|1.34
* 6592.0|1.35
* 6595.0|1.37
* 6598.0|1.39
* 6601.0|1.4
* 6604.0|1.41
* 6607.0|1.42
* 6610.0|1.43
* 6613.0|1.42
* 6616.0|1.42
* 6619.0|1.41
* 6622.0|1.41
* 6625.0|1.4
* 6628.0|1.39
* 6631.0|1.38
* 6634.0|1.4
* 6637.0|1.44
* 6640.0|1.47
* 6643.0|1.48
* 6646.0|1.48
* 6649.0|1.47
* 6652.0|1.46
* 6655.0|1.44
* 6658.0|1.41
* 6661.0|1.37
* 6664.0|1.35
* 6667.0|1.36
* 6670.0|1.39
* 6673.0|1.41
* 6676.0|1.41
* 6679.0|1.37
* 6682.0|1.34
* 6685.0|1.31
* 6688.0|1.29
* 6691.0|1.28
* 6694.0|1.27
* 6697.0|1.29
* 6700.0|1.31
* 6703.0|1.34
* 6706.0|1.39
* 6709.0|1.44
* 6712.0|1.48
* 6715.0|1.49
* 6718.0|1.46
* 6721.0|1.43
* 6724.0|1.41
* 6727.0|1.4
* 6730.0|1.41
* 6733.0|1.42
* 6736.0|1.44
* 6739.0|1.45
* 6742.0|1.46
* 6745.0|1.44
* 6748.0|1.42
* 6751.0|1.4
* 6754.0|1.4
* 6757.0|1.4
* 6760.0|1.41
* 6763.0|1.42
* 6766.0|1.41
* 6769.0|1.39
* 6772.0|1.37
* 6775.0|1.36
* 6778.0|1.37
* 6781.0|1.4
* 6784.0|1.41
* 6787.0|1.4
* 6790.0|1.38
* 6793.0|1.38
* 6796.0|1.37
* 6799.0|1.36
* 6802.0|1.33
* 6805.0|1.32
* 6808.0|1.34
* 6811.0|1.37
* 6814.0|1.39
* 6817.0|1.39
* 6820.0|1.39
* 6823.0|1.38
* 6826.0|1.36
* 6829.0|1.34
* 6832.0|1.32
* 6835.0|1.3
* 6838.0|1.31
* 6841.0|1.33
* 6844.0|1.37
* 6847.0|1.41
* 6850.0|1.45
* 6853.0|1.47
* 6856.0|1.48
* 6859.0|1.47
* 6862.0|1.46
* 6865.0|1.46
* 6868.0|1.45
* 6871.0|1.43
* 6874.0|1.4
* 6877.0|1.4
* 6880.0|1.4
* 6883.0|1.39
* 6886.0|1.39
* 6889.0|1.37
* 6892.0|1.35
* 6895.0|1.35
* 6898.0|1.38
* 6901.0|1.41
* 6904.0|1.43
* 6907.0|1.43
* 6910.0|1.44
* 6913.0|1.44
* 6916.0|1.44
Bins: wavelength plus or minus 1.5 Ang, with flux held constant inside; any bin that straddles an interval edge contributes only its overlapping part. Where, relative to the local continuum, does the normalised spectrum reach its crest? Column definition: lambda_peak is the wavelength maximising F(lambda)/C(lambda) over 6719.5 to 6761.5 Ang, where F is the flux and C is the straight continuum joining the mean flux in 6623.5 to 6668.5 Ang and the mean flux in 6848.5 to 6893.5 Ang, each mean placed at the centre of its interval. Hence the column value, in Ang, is 6742.0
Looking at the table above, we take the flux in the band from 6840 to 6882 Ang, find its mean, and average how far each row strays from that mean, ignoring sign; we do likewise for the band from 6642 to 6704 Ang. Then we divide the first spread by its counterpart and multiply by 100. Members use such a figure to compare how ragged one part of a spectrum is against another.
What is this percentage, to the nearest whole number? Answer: 64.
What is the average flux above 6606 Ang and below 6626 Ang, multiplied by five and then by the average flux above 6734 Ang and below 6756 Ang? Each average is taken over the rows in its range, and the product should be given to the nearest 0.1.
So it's 10.1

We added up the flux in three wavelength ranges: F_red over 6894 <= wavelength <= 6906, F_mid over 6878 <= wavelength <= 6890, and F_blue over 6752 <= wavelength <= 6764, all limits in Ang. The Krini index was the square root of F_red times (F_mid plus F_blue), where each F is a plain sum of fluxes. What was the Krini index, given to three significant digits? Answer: 7.89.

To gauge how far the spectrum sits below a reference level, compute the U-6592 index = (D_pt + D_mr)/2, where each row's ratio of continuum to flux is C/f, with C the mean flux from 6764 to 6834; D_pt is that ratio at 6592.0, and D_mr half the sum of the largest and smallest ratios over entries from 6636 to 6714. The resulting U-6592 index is 1.01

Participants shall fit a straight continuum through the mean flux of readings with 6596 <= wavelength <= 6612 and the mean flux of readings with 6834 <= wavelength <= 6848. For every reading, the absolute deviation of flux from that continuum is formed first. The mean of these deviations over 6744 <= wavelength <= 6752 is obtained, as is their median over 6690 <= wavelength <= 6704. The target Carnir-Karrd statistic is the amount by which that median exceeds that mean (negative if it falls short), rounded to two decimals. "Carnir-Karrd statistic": 0.04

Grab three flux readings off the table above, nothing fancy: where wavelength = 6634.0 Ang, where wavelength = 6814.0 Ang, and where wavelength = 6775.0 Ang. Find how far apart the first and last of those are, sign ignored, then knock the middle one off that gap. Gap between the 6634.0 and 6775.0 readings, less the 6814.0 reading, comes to -1.35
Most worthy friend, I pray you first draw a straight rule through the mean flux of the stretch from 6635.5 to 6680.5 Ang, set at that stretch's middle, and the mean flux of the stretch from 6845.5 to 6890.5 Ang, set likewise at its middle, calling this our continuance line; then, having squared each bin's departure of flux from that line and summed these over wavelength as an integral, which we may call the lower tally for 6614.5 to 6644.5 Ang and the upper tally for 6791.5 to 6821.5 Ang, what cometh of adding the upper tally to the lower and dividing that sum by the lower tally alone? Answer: 6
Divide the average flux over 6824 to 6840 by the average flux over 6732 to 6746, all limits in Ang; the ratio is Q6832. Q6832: 0.92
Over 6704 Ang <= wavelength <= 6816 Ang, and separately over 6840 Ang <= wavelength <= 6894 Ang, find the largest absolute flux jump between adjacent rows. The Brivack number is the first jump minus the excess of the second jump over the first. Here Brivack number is 0.06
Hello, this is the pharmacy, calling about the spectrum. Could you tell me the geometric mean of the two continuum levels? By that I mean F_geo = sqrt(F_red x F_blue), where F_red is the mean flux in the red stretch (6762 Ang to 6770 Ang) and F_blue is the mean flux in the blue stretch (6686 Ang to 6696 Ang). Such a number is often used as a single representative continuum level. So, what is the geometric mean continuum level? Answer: 1.34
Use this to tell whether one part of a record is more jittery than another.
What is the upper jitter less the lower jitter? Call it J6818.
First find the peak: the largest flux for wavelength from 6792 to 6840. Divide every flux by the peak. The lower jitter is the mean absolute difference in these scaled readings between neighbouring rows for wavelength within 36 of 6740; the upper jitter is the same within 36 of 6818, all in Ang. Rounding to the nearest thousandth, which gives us 0.001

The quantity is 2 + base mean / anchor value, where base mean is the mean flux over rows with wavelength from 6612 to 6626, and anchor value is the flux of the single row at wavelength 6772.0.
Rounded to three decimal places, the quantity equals 3.031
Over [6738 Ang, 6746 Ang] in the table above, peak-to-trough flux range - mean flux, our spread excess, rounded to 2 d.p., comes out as -1.43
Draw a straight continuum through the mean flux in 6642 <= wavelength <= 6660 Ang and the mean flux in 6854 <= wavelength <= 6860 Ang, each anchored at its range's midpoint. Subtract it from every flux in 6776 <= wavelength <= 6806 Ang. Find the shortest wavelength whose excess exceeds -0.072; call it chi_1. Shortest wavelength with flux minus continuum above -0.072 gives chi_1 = 6781.0 Ang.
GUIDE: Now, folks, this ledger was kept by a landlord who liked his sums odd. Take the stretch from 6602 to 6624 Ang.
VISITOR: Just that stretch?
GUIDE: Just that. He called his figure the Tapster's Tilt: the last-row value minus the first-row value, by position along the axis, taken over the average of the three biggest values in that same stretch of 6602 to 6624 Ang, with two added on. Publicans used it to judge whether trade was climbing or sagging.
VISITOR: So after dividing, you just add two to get 2.00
